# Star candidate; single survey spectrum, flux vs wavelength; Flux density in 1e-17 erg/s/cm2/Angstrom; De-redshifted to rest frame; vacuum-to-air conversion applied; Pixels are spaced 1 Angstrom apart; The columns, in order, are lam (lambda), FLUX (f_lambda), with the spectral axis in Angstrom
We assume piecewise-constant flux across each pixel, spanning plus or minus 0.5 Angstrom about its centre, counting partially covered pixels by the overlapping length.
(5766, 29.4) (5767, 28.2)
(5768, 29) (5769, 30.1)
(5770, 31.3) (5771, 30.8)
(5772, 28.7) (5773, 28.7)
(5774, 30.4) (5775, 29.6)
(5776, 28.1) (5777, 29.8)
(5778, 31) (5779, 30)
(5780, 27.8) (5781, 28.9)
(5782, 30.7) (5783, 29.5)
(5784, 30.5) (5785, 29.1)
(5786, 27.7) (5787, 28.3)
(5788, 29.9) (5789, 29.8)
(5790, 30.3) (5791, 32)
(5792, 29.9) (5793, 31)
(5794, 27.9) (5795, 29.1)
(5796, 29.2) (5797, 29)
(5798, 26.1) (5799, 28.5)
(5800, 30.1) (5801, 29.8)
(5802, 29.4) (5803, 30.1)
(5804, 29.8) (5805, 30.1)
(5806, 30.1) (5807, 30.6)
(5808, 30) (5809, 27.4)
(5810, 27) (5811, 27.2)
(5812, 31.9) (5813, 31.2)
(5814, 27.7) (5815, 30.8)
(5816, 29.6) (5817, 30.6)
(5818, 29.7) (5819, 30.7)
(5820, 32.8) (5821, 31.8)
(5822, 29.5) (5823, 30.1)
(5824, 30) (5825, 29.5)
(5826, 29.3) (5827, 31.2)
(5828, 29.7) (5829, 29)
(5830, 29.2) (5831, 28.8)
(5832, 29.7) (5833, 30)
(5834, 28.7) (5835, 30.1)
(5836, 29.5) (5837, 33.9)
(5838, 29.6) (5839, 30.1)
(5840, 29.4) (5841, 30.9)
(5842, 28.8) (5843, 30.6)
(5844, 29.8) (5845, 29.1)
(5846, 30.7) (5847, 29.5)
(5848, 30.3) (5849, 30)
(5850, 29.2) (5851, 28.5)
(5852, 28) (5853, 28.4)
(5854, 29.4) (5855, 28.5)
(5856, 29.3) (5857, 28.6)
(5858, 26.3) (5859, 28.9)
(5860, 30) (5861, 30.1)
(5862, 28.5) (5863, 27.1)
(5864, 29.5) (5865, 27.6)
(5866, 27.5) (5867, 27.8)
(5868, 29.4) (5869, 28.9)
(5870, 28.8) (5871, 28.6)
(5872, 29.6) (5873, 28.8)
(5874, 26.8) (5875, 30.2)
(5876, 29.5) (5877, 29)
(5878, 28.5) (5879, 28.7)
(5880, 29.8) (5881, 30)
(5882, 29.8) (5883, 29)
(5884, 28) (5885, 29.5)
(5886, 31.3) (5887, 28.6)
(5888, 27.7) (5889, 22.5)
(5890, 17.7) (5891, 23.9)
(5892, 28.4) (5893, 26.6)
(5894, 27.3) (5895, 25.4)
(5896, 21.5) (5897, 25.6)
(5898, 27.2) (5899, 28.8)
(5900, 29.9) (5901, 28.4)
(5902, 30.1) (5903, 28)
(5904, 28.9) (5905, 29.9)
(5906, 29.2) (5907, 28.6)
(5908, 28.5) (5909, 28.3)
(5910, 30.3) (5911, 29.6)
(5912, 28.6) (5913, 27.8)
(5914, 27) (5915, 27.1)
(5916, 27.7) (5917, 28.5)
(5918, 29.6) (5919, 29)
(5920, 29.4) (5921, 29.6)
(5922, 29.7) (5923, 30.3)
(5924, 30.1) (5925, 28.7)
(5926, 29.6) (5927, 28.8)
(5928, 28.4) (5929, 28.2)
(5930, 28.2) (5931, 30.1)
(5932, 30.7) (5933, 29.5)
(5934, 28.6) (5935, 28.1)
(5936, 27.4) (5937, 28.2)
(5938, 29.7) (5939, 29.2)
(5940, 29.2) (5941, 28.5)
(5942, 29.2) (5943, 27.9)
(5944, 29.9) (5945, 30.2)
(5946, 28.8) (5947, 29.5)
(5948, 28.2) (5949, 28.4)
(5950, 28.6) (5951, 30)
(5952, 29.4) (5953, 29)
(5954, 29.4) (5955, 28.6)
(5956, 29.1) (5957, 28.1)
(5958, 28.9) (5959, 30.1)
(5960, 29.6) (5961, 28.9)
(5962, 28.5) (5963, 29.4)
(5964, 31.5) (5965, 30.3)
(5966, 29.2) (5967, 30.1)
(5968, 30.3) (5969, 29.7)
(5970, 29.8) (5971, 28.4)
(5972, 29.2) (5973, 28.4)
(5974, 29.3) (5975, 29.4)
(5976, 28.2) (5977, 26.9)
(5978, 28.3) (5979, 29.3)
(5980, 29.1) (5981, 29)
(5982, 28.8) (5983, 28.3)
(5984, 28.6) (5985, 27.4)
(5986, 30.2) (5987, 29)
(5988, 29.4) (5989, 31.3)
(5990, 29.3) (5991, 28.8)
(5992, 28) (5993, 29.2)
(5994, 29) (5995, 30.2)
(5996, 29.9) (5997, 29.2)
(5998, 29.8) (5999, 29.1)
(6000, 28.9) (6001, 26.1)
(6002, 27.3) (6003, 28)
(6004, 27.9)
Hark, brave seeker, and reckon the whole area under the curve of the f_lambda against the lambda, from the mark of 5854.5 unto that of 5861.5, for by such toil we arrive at 202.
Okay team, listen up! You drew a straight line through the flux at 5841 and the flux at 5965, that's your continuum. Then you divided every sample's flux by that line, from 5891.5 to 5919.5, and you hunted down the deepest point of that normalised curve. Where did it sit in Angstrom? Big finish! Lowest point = 5896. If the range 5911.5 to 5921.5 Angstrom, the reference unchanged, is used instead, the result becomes 5914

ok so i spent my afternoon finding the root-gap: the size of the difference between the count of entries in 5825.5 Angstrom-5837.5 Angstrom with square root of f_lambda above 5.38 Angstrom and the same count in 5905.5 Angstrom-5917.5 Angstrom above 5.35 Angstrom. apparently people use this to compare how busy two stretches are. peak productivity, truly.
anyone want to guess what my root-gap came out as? 7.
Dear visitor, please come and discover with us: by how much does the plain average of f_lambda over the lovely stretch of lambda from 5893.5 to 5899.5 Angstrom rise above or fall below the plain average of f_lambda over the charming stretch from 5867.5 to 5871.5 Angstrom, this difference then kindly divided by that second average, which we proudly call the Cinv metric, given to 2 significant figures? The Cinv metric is -0.10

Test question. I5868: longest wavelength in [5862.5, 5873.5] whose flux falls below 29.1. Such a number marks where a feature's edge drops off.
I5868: 5873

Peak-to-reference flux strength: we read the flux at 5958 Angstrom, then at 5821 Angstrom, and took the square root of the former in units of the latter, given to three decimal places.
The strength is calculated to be 0.953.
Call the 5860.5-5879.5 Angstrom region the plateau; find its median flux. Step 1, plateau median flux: 28.8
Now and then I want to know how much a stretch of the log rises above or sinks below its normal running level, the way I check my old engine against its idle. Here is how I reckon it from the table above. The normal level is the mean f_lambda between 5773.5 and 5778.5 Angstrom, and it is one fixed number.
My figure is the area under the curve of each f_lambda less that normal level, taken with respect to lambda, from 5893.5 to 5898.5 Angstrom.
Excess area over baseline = -22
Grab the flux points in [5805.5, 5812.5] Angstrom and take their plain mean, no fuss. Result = 29.2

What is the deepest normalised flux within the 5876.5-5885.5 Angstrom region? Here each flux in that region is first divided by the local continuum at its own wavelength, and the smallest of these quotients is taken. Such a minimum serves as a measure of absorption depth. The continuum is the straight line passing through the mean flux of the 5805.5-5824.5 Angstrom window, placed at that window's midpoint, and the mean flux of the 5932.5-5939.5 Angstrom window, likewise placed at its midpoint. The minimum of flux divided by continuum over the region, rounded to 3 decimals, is 0.958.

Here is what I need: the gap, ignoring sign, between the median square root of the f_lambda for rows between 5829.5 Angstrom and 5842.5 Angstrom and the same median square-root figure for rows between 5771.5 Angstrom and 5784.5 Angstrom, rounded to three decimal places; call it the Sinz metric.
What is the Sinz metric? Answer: 0.000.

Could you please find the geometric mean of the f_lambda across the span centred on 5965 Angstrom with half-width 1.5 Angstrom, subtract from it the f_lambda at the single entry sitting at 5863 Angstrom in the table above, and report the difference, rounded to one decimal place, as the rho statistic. 3.2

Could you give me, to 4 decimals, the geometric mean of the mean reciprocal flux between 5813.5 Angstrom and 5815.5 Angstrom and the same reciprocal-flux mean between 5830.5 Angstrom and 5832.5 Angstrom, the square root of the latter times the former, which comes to 0.0342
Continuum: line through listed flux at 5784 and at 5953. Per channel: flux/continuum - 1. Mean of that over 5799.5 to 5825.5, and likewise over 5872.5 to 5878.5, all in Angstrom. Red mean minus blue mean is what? -0.02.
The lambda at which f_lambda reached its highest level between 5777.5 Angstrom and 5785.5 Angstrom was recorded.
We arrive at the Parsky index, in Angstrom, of 5778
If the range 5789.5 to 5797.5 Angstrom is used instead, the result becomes 5791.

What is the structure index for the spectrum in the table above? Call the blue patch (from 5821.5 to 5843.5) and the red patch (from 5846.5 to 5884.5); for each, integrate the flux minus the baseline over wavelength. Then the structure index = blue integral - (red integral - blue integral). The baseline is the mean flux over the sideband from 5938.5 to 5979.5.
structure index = 44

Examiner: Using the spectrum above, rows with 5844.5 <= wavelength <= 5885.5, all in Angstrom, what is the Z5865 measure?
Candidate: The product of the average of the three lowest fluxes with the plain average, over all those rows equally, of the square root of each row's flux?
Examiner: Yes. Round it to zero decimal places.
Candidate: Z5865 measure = 144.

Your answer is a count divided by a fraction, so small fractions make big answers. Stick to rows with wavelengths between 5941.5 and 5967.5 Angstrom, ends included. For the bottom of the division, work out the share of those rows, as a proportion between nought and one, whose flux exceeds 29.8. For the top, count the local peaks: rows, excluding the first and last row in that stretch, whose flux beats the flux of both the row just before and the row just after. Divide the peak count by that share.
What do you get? 26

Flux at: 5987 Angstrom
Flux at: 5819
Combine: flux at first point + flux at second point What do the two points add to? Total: 59.7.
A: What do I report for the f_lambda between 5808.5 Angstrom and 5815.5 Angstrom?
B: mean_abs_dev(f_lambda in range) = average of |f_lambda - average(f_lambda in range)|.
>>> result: 1.95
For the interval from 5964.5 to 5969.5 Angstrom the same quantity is 0.38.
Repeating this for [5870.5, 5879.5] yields 0.64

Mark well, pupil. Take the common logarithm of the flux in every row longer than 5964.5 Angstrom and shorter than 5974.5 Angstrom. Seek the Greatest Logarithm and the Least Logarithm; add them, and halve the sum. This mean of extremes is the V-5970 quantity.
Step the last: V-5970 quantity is 1.47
